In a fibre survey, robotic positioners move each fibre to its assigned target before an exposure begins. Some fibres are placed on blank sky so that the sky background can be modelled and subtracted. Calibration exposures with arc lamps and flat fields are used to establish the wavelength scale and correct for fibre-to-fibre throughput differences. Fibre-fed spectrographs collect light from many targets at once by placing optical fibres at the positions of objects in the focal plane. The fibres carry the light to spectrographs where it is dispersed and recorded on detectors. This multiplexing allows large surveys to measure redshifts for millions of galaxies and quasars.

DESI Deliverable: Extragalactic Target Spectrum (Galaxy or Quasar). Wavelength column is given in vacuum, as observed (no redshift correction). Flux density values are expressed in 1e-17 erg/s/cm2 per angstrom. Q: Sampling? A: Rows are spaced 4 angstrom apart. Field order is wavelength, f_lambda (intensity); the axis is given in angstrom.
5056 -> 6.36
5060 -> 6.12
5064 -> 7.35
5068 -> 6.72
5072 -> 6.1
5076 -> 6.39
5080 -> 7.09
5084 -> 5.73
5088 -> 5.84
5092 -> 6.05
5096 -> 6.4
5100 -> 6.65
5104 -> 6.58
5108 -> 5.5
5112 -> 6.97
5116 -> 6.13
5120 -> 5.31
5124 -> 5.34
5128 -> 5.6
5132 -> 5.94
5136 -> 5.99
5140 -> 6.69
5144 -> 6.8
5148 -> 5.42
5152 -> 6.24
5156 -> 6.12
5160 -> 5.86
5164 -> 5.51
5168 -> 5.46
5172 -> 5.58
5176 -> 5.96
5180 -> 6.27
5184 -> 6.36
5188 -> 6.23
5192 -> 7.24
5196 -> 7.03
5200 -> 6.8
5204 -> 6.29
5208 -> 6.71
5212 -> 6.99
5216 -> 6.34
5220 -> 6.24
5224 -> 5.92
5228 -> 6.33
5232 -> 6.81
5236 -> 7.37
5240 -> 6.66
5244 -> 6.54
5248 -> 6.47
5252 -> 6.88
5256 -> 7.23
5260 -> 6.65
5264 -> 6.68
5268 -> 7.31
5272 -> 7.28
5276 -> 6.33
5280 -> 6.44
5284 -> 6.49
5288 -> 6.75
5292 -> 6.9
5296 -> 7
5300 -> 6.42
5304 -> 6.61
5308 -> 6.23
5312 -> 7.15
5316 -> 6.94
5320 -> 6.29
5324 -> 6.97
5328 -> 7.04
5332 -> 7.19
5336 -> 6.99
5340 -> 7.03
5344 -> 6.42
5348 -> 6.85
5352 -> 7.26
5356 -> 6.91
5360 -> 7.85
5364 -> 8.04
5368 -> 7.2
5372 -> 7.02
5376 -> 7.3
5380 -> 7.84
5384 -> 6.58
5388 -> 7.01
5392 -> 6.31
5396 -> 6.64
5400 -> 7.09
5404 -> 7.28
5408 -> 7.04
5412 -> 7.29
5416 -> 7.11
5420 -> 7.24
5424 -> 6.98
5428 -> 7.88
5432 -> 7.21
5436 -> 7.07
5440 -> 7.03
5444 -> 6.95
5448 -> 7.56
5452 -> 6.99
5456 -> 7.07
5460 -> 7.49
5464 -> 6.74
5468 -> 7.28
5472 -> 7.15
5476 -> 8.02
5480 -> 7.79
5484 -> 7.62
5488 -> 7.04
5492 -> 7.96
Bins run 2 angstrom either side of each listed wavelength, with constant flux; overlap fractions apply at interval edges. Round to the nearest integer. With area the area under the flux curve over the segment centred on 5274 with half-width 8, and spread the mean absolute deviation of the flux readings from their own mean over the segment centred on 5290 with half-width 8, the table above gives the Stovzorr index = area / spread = 663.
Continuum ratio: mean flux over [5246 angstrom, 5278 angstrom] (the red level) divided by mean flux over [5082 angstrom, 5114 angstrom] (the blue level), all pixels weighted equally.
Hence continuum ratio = 1.10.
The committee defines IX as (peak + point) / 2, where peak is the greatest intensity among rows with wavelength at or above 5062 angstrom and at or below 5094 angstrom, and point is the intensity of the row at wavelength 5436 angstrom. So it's 7.21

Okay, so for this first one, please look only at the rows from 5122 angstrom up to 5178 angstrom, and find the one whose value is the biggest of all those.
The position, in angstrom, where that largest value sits 5144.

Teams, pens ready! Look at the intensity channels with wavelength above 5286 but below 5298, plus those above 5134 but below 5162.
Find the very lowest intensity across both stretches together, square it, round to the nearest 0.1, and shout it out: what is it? 29.4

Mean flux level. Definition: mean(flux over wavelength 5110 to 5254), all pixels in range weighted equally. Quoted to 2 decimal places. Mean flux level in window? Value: 6.29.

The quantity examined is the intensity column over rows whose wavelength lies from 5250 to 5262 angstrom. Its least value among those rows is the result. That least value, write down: 6.65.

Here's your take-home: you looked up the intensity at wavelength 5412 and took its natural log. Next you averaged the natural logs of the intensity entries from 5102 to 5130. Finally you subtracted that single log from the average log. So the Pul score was -0.213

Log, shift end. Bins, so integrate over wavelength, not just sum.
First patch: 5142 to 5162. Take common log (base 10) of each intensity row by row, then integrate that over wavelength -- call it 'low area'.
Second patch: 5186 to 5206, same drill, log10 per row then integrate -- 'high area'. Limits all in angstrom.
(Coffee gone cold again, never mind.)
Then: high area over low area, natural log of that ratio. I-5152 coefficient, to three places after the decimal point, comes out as 0.054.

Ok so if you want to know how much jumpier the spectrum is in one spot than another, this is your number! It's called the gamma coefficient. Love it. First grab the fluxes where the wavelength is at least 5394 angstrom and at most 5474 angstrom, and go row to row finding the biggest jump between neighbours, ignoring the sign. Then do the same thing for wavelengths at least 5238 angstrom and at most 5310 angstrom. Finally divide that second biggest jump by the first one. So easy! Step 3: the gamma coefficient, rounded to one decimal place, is 1.1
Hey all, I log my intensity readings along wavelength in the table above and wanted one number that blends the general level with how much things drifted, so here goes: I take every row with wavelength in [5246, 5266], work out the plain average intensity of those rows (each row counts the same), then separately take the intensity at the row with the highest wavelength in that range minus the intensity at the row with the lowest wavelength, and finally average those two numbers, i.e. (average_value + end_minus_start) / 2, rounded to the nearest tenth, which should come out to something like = 3.5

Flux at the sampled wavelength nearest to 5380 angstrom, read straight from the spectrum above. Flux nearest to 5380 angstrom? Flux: 7.84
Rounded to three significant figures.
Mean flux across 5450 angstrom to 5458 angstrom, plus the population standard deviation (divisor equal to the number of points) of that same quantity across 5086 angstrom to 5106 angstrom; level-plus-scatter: 7.34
